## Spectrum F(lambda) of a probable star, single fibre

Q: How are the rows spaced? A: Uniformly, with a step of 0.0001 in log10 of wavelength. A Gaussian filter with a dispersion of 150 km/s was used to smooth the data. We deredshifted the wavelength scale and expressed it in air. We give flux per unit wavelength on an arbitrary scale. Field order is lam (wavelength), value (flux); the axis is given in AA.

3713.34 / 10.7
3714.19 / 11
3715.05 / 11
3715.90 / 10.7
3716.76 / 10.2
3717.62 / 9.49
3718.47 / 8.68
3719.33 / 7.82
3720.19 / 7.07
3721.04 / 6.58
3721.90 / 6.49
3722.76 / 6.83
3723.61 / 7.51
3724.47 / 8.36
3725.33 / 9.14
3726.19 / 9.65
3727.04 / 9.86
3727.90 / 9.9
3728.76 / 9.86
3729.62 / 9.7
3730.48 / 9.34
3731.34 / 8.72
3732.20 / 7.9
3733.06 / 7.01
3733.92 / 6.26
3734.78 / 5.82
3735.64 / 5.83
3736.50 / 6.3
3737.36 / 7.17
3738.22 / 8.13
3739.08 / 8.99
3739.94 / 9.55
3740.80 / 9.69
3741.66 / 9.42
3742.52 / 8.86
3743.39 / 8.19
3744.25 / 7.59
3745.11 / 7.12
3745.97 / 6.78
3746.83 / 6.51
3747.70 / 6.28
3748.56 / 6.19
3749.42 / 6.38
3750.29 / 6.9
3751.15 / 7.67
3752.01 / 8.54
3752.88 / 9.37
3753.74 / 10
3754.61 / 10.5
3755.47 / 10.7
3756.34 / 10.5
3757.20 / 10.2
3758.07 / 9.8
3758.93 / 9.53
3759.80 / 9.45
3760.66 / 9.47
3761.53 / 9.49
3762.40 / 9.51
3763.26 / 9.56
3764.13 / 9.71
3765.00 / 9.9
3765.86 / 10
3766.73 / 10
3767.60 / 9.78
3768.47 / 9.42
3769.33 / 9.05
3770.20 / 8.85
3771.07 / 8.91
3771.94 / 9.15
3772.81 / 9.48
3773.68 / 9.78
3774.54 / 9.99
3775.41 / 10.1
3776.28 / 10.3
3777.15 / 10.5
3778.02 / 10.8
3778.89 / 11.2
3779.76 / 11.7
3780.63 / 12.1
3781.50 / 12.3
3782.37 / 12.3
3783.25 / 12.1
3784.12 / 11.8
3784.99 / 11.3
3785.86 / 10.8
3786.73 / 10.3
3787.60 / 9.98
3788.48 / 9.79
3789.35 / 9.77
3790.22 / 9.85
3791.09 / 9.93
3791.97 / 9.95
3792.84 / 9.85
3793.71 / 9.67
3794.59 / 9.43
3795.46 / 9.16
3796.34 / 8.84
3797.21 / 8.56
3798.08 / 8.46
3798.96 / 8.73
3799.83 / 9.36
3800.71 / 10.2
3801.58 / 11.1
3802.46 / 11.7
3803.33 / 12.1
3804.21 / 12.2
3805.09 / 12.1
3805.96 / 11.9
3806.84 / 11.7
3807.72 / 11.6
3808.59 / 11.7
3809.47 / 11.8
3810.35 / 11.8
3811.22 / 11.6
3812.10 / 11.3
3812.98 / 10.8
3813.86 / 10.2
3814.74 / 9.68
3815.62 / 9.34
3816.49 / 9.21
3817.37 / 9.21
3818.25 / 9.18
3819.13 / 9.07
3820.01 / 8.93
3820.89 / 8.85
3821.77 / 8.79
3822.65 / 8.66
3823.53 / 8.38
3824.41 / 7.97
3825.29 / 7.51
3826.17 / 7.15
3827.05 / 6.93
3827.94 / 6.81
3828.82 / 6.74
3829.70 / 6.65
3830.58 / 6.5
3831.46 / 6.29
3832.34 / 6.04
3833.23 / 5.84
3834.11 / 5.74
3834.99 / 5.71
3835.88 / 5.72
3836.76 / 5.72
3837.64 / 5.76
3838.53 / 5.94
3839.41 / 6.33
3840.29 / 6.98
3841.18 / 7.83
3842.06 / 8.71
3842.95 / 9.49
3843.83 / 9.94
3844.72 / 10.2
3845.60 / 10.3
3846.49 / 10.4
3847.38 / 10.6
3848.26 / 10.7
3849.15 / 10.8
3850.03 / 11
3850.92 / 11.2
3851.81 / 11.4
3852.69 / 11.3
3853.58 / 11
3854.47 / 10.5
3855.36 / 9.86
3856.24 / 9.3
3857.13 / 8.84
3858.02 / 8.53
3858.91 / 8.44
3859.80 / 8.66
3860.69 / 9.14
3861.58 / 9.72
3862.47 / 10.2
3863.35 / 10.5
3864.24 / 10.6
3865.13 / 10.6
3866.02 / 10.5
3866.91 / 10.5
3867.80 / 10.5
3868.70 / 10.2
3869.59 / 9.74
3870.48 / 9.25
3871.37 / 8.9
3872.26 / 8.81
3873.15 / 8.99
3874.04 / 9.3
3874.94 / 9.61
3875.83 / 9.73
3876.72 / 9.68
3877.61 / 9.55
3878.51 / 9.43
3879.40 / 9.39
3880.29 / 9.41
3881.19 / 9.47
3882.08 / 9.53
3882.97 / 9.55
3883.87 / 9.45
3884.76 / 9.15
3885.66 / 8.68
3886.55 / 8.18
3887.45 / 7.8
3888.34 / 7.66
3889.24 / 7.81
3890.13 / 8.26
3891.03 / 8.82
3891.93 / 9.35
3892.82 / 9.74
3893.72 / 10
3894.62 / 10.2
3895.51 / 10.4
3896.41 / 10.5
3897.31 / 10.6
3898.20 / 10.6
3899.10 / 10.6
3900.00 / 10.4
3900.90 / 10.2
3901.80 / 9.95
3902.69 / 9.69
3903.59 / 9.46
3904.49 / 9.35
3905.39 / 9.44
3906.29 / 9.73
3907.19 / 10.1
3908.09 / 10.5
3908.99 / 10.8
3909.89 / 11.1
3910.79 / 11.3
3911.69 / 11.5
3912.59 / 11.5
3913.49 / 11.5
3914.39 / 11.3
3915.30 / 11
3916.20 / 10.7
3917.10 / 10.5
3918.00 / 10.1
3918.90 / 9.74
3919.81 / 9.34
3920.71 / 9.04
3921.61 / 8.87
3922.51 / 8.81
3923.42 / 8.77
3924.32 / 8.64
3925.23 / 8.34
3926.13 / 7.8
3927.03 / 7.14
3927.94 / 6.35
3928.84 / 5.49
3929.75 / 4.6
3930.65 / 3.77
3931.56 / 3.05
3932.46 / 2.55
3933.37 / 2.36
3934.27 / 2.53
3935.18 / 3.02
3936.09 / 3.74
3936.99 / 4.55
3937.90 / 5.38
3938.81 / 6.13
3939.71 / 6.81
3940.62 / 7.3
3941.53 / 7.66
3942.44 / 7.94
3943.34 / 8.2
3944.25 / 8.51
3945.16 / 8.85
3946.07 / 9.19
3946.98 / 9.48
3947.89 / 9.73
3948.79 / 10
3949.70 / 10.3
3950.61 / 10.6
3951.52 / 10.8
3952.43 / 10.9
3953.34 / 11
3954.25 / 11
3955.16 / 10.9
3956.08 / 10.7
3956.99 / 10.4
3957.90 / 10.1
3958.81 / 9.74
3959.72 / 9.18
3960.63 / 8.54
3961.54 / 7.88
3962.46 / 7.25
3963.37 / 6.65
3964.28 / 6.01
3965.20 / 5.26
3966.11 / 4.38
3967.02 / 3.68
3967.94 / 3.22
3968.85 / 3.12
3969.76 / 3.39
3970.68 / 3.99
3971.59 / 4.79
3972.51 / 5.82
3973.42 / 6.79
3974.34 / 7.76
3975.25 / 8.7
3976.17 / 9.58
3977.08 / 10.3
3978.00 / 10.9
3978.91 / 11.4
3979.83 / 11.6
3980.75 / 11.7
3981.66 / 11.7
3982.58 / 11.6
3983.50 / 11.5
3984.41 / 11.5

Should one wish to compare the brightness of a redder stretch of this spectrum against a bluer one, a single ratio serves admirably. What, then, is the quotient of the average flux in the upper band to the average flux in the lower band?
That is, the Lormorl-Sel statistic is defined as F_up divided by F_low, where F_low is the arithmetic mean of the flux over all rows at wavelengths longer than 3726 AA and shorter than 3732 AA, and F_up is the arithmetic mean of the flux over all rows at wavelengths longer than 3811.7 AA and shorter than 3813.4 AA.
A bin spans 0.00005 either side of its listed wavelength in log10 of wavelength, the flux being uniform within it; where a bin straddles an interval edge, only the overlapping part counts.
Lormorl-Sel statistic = 1.2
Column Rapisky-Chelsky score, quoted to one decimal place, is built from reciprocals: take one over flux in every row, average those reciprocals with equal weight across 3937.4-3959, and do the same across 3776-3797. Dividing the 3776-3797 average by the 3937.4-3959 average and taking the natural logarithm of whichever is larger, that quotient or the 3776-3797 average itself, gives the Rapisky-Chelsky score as -0.2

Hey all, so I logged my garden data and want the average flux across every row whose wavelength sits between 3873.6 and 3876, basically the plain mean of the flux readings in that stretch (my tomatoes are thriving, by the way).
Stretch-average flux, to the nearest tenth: 9.5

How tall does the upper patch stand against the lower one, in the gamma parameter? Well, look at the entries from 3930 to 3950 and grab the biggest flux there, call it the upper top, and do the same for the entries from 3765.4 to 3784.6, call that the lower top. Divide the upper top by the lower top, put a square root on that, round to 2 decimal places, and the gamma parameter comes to 0.92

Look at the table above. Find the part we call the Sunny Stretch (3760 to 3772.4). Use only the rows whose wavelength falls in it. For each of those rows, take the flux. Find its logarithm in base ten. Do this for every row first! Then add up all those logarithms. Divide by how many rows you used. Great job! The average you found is 0.98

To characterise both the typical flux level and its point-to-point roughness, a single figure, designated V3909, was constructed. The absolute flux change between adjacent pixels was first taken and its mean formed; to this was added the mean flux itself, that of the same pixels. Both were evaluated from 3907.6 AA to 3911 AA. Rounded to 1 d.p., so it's 11.2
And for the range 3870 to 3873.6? 9.2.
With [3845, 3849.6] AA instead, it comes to 10.7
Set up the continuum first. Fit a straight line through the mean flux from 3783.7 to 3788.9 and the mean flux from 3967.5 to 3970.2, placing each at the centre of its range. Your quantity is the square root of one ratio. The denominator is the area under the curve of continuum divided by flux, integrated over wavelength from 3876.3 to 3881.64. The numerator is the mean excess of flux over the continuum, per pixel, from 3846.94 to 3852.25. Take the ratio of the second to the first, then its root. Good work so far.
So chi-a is 0.86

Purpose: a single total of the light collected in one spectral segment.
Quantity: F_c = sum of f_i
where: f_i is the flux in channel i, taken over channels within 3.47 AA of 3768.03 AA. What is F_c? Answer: 76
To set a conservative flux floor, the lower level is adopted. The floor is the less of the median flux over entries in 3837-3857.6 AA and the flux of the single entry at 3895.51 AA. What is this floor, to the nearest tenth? 10.2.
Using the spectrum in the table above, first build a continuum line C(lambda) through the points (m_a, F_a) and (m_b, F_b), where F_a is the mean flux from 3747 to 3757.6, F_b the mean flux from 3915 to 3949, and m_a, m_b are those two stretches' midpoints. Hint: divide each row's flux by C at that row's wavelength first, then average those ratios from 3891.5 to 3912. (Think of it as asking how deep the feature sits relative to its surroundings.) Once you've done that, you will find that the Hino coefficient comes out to 1.37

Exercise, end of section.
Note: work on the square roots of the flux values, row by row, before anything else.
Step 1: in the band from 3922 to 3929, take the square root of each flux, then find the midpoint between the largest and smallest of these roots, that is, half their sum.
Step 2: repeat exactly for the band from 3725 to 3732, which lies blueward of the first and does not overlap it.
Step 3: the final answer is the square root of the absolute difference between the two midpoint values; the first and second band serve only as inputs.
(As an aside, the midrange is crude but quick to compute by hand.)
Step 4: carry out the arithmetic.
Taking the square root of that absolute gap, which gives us 0.63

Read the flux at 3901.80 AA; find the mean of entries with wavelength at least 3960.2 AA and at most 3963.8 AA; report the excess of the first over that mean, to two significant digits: 2.4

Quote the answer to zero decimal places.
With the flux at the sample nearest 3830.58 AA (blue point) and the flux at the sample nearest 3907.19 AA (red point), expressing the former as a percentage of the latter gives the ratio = 64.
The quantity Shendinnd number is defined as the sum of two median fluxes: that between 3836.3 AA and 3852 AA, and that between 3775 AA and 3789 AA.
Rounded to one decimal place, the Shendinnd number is 21.1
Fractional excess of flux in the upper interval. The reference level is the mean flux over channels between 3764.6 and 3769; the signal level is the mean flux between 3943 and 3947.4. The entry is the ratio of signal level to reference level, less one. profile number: -0.1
